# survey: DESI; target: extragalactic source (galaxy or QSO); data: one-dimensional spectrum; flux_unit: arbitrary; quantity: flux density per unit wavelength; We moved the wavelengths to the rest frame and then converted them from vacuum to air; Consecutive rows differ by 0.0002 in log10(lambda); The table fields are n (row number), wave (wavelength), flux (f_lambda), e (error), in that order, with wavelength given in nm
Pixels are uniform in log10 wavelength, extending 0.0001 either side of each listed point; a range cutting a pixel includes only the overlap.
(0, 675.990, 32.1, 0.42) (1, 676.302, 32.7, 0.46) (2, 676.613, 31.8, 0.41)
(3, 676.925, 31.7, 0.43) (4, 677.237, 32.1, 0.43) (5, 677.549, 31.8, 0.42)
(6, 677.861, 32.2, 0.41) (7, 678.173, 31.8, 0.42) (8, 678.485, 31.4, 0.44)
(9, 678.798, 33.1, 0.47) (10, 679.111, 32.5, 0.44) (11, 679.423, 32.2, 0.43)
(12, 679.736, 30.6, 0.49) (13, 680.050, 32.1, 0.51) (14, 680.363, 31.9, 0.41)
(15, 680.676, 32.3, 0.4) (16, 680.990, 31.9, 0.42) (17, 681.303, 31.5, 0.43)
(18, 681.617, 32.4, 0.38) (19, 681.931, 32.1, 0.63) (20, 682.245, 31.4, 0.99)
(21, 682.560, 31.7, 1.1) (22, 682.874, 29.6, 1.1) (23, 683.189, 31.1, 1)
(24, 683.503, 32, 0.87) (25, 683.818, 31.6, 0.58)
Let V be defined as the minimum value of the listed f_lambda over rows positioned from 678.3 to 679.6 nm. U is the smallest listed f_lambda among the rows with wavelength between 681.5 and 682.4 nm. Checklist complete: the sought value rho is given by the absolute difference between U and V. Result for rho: 0.0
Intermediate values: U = 31.4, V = 31.4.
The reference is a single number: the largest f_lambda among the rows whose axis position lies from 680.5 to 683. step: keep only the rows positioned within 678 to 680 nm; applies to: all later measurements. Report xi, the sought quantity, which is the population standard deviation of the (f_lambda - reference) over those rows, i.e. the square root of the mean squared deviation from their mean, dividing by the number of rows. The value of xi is 0.8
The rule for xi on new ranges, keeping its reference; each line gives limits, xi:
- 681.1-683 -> 0.9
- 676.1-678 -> 0.3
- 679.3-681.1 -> 0.6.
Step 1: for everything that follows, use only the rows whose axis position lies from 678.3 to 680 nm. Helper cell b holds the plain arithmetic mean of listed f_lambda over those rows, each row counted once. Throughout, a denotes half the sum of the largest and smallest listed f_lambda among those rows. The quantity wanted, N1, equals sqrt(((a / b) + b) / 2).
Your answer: 4.06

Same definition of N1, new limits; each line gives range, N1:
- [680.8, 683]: 4.03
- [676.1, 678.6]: 4.06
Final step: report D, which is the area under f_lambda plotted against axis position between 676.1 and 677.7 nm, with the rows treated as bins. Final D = 51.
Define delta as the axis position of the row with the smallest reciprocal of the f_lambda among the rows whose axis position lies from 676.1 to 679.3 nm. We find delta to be 678.798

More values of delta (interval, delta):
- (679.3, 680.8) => 680.676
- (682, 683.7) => 683.503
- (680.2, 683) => 681.617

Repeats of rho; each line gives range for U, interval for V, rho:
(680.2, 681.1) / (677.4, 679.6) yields 0.5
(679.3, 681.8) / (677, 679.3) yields 0.8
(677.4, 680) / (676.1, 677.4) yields 1.1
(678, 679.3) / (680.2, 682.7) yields 0.0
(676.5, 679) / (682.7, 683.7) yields 1.8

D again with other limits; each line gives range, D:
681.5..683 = 47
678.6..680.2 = 51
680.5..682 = 48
